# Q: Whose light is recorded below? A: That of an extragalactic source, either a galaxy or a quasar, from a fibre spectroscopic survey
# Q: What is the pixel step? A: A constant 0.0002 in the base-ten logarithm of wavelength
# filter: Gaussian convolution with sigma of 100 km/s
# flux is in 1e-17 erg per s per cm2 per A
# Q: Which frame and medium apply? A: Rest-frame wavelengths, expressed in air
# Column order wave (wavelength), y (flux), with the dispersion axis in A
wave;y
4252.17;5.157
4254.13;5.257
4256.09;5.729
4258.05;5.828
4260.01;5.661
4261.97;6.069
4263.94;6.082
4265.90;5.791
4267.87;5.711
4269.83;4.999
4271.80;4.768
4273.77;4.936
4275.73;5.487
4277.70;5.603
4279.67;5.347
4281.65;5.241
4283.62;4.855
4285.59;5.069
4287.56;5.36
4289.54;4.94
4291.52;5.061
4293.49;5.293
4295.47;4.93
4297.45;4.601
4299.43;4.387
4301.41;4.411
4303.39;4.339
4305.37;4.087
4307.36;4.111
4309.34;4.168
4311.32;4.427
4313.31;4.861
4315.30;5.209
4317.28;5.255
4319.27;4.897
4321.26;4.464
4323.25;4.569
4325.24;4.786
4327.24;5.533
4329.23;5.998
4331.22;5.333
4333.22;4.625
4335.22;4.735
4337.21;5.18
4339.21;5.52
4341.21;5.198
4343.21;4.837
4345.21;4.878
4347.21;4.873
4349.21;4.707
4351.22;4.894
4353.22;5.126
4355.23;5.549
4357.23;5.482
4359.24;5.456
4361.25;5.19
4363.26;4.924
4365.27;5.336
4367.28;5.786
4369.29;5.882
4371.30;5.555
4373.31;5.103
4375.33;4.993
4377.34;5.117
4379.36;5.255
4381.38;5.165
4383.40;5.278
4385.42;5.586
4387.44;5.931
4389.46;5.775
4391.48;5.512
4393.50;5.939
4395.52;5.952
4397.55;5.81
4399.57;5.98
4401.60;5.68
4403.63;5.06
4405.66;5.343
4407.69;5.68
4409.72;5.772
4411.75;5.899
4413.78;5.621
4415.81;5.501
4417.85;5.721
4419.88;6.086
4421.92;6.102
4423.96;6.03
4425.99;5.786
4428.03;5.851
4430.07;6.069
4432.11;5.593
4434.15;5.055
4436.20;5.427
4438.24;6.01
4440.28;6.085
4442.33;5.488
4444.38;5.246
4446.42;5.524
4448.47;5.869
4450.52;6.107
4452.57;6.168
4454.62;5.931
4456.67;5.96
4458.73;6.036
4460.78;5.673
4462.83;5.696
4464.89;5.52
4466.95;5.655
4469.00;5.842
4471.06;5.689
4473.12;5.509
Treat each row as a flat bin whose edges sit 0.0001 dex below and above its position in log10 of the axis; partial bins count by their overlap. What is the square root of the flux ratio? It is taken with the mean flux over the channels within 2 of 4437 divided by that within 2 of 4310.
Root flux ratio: 1.15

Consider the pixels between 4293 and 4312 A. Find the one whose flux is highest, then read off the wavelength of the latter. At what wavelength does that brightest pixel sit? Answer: 4293.49 A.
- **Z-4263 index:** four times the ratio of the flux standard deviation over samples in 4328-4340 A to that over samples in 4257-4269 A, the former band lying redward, 11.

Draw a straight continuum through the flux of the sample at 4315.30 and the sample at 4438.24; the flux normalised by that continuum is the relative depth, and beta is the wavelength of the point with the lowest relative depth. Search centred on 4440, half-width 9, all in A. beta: 4434.15 A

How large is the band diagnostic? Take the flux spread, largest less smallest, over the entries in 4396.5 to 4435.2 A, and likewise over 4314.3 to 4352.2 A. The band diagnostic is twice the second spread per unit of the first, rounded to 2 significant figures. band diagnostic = 2.9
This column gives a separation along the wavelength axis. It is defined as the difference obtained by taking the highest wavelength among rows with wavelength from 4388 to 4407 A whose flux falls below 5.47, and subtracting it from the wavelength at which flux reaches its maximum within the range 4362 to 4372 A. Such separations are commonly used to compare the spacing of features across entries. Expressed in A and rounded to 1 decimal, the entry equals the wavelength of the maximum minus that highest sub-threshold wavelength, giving -36.4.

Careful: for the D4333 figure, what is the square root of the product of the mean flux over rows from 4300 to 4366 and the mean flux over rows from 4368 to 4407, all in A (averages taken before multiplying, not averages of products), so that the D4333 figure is 5.2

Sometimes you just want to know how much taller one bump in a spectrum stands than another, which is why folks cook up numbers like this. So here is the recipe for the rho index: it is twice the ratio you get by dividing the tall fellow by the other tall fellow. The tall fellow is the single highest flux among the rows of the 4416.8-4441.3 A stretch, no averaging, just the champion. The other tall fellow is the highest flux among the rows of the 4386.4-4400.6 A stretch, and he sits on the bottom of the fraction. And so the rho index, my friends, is 2.04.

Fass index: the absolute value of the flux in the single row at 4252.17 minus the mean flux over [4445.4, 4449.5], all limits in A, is 0.54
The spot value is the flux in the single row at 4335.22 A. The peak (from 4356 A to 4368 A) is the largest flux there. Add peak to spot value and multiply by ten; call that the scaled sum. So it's 105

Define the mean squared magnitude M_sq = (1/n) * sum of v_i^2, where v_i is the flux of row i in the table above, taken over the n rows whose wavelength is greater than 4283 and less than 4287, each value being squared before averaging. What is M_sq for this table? 25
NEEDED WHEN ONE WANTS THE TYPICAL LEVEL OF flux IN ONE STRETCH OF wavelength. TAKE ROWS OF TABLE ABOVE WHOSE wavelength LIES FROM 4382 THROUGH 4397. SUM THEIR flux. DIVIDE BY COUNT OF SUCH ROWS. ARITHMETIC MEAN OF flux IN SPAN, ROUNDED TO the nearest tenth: 5.7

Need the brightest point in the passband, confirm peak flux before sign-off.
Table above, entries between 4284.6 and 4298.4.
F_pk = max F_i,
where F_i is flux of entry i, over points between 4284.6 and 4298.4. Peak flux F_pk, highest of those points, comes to 5.36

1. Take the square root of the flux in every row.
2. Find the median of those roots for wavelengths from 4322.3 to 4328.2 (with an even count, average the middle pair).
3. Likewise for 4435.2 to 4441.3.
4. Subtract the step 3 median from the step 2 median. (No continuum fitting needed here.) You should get -0.26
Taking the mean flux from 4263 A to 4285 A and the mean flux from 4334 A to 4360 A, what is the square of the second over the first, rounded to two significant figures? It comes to 0.91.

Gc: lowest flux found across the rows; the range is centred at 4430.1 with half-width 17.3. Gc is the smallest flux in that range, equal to 5.055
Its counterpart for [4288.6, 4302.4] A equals 4.387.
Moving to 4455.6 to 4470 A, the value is 5.52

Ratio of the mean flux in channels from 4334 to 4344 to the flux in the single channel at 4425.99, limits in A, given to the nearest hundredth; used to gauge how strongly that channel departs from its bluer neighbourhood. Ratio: 0.88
